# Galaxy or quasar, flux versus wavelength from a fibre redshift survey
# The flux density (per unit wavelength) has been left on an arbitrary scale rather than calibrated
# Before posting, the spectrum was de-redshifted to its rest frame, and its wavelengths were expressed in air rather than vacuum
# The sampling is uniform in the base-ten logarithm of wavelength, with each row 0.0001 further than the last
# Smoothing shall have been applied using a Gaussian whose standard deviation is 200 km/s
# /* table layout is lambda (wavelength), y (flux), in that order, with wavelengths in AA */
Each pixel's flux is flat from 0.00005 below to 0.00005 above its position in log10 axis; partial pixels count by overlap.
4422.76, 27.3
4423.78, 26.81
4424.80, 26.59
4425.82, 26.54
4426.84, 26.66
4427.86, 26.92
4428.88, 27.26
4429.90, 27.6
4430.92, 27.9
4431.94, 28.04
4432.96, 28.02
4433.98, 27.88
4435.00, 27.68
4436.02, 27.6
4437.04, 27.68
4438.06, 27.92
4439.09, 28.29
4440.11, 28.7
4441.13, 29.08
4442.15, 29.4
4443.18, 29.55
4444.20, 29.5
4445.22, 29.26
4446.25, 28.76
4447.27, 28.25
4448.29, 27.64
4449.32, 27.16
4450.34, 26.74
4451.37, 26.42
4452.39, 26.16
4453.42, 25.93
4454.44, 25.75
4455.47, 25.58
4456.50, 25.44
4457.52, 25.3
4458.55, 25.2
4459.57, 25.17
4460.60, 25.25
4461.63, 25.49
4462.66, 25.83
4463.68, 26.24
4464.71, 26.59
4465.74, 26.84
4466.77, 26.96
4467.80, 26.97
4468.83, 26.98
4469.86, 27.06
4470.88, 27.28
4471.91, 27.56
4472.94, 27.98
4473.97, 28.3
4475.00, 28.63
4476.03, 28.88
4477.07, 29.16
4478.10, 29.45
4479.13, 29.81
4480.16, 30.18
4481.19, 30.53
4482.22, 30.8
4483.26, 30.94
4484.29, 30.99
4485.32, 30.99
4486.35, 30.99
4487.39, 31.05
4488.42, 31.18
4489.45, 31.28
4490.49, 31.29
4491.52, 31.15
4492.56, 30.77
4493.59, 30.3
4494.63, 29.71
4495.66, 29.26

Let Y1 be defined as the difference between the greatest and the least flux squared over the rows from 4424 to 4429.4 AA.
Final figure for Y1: 39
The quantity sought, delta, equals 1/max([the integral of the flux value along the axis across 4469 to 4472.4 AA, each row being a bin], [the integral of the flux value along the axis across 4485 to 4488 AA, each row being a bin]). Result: 0.0107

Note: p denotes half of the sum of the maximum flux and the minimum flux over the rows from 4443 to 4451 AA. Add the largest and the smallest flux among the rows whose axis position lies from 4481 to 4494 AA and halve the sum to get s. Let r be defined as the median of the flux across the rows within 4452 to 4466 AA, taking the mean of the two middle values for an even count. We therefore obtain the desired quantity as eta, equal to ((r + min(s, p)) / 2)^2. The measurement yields 724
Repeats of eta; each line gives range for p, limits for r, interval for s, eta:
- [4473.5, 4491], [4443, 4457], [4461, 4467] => 707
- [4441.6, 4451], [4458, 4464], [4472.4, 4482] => 716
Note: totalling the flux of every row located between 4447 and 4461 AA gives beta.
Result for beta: 366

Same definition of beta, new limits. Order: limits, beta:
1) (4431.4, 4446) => 399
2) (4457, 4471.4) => 367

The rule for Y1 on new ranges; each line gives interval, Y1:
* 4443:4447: 46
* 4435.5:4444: 111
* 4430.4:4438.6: 24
